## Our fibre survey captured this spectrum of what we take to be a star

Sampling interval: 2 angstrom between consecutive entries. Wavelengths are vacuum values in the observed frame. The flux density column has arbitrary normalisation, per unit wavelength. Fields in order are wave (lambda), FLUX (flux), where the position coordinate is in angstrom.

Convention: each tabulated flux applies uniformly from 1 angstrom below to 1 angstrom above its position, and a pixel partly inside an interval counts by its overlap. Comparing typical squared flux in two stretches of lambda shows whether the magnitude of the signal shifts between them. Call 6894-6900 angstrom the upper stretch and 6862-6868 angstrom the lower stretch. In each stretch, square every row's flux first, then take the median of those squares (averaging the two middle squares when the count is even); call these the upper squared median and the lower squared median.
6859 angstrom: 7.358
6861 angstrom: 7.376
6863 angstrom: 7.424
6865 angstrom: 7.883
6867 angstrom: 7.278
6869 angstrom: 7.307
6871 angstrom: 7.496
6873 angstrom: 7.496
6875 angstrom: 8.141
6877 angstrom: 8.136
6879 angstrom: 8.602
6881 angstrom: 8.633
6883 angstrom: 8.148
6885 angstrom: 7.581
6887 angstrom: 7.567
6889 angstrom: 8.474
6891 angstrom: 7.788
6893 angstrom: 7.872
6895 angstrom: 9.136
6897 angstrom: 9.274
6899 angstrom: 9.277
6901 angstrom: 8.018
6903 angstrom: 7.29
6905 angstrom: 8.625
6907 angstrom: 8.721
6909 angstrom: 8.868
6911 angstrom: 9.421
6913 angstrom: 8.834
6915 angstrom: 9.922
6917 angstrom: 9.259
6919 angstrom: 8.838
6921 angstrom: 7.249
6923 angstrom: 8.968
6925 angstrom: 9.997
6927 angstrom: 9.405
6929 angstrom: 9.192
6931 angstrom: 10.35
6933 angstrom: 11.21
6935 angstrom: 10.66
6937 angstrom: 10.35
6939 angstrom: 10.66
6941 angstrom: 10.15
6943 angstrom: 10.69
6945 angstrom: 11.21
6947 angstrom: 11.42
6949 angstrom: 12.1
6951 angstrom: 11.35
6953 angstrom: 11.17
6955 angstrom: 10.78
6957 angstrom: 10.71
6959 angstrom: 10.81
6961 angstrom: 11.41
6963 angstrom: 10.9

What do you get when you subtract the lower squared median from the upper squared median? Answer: 31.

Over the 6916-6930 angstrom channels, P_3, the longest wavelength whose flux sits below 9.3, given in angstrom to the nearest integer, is 6929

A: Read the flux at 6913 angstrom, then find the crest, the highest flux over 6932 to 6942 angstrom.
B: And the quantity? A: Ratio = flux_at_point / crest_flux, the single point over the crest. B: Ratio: 0.79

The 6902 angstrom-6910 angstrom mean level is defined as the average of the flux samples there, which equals 8.4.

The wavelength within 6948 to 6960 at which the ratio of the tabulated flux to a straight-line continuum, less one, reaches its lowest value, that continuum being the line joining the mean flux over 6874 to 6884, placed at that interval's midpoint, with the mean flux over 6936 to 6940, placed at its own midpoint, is 6957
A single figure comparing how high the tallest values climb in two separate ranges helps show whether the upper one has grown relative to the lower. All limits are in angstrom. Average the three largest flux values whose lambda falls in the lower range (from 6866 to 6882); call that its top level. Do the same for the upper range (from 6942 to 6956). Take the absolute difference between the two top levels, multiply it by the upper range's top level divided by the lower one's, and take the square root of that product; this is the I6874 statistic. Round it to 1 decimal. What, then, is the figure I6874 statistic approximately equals 2.1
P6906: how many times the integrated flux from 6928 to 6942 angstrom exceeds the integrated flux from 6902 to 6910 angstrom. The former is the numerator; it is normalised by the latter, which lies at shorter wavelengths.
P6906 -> 2.2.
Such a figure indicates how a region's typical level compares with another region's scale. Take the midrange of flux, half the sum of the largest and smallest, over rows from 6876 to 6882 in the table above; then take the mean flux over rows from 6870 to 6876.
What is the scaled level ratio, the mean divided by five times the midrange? 0.184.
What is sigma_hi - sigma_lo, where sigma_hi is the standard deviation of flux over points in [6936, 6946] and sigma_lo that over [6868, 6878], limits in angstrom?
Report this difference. 0.0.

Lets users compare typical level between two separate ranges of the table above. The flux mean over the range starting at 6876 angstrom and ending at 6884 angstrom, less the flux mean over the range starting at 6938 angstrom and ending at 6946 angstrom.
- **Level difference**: -2.3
